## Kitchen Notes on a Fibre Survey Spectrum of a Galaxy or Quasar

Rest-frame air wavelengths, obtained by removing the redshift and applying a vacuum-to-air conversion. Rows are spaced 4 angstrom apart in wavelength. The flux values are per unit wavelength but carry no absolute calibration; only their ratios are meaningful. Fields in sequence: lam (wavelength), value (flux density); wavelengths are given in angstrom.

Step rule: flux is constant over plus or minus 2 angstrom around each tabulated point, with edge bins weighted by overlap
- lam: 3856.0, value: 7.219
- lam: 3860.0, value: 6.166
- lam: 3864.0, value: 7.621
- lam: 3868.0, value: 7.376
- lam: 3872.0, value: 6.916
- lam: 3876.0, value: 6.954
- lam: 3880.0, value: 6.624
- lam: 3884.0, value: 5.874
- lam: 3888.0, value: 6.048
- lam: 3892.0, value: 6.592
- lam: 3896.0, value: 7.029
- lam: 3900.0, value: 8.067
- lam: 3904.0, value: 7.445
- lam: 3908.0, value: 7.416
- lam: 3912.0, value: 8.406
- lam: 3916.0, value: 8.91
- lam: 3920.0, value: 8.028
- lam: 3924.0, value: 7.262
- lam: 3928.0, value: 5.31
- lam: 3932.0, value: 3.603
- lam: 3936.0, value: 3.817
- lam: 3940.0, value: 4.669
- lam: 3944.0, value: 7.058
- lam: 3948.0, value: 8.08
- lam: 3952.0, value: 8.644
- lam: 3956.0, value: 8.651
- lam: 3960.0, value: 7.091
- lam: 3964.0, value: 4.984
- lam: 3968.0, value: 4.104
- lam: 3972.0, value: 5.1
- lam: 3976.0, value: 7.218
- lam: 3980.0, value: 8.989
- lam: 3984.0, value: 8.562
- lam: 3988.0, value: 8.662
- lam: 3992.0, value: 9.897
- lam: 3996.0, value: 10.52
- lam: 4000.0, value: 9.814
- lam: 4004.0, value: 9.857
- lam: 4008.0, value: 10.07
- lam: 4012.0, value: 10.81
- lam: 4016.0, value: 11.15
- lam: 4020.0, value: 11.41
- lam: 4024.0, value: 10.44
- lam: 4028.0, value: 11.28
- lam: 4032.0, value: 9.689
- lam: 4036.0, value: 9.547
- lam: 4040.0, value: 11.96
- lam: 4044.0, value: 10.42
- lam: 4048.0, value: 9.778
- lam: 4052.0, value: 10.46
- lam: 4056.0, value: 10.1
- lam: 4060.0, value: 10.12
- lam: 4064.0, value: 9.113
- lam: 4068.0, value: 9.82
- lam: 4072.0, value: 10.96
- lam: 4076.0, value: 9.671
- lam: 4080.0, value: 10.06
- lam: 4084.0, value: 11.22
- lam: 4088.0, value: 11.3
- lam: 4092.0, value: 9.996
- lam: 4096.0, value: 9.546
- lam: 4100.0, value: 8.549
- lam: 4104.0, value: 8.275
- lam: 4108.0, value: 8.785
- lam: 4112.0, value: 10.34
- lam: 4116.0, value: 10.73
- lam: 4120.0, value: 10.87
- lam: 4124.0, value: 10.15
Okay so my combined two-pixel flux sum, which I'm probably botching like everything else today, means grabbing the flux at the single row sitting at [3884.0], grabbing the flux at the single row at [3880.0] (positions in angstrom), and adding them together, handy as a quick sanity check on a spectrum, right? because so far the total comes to 12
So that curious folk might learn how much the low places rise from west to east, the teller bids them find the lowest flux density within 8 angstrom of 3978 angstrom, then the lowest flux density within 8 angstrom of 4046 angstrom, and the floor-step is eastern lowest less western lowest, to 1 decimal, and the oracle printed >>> 4.7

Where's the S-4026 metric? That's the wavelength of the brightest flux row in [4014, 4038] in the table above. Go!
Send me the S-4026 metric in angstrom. 4020.0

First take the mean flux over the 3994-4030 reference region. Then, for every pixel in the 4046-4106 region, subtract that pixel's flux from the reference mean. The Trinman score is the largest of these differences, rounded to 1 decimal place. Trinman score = 2.3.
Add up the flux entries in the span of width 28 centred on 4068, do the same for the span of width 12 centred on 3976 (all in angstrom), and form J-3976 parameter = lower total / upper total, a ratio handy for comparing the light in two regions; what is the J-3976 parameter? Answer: 0.31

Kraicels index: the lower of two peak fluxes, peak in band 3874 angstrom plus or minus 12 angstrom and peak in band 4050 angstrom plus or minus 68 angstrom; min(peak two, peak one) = 7.6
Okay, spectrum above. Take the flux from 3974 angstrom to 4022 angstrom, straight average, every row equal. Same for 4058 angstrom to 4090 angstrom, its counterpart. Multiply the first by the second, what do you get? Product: 100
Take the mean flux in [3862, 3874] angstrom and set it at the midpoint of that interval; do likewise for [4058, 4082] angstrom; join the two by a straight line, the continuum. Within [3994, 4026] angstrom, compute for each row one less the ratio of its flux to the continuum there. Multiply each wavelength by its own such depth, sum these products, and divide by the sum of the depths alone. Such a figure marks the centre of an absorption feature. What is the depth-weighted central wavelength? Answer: 4011.3 angstrom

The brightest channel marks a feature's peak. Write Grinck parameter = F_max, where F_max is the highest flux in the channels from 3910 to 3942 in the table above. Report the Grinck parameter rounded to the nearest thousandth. 8.910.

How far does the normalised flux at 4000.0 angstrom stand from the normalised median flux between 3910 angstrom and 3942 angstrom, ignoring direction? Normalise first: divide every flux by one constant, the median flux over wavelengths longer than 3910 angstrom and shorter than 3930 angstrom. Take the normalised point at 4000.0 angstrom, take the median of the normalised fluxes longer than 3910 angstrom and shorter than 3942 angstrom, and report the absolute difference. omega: 0.44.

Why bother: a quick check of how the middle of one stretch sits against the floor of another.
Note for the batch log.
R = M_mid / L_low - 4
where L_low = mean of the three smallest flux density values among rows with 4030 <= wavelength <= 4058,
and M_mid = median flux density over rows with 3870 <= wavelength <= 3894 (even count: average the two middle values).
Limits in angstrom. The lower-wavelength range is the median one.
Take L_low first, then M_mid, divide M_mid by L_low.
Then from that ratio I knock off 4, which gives -3.32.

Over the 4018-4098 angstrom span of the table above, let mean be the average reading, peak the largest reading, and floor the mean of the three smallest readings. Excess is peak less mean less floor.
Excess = -8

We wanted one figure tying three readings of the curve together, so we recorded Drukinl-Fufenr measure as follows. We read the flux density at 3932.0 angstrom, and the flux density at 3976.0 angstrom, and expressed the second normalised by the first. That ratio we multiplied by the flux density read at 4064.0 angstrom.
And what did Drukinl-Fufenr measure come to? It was 18.3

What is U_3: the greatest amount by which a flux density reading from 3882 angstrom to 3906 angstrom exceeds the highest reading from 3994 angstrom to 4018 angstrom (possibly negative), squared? 9.5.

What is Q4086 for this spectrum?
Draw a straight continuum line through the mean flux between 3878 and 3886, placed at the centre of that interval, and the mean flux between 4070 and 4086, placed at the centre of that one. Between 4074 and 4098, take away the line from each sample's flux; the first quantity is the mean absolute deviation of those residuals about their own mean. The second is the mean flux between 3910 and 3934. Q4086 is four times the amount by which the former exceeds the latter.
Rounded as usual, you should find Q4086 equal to -25.1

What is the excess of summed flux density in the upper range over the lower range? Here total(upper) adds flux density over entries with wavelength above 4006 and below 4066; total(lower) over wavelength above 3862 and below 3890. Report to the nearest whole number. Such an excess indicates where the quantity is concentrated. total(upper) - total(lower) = 109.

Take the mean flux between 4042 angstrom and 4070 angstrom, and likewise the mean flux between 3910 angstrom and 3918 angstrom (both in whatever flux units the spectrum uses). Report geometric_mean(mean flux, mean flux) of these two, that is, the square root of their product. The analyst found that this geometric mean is 9.3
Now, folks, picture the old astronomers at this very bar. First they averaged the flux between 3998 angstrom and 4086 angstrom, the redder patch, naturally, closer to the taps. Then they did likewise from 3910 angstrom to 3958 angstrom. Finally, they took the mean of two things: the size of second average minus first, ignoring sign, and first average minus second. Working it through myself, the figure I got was 3.5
